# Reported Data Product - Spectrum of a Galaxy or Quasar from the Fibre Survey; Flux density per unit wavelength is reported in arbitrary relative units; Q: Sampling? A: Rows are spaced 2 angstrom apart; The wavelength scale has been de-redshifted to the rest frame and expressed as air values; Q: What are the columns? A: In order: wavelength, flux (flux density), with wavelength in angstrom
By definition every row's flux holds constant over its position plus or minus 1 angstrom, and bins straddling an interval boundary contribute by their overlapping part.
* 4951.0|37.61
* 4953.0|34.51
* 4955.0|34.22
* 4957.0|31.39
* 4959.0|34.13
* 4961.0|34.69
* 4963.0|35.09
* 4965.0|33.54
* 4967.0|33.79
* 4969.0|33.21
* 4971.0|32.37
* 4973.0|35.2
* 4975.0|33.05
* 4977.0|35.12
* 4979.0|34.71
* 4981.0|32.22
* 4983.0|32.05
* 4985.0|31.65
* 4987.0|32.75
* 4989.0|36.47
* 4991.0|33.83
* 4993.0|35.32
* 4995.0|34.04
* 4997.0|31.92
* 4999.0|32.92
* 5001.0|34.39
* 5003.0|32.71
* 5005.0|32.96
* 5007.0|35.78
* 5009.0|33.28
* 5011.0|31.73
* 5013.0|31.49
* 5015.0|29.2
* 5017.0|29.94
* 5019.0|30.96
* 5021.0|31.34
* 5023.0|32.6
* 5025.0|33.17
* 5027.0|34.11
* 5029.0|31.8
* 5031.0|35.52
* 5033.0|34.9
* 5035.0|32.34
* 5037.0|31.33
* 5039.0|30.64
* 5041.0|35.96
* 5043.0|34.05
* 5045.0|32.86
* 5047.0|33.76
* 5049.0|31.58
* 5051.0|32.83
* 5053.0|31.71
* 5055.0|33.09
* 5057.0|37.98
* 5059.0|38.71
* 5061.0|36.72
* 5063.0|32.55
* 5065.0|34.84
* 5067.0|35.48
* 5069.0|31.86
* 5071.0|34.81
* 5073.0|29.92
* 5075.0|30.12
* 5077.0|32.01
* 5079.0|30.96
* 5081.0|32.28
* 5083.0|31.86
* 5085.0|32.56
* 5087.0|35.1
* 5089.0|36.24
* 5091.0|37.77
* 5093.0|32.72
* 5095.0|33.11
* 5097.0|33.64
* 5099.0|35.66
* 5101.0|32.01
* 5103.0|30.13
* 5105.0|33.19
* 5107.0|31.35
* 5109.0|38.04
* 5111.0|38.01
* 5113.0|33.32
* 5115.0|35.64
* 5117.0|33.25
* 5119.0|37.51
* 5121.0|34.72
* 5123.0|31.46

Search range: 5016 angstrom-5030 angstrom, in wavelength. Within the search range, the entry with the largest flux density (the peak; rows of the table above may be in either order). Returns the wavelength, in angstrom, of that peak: 5027.0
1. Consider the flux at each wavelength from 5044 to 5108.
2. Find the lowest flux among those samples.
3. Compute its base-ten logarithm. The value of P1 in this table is 1.48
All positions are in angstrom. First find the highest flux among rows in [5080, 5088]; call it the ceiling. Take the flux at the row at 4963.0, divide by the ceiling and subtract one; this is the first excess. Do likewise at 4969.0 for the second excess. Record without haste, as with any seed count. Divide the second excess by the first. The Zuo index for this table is 189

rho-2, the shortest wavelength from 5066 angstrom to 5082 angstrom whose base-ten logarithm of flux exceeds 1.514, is 5067.0 angstrom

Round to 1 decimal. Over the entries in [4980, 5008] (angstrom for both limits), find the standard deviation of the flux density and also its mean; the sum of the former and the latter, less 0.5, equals 34.5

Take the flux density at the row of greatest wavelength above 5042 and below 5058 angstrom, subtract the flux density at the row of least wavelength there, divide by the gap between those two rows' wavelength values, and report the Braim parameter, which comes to 0.28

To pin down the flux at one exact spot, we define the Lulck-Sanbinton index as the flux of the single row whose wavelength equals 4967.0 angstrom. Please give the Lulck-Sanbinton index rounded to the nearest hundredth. 33.79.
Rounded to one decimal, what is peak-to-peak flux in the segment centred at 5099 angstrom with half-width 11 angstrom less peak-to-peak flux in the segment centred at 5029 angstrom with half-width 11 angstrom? 3.0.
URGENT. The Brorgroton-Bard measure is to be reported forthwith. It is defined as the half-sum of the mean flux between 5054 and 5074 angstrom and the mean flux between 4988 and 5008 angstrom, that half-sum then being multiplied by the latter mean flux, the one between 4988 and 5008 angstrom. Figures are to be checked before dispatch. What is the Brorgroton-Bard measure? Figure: 1168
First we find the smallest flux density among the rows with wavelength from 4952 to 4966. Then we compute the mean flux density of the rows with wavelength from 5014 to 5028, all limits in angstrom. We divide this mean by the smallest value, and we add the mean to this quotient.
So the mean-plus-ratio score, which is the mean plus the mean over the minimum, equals 32.6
